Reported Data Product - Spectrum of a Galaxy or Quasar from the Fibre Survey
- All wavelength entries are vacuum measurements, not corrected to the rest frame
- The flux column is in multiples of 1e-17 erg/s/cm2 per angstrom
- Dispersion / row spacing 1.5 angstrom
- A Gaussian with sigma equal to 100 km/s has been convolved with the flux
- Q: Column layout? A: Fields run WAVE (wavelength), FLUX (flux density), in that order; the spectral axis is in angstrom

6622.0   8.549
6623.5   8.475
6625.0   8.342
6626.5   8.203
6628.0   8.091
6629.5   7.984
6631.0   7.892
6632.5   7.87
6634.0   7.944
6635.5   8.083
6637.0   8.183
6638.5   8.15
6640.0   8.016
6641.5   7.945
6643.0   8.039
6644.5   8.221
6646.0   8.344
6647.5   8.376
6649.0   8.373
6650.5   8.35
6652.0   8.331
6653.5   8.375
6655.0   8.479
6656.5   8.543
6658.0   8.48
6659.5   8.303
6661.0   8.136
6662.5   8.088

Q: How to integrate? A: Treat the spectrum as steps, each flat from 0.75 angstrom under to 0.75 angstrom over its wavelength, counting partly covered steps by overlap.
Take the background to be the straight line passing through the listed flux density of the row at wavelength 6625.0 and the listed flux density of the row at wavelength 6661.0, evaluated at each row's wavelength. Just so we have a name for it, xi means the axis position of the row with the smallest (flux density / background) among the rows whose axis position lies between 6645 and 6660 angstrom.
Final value 6646.0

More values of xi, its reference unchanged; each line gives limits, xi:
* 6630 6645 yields 6632.5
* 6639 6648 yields 6641.5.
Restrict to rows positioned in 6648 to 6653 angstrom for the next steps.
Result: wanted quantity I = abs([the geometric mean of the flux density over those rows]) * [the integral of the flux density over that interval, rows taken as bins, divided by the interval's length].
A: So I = 70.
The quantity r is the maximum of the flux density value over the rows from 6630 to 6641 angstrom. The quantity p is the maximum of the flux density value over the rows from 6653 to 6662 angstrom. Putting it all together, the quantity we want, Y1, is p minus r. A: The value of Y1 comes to 0.4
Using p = 8.543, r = 8.183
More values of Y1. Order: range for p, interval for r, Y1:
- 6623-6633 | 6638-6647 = 0.1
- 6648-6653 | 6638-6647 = 0.0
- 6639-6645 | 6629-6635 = 0.2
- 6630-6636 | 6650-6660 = -0.5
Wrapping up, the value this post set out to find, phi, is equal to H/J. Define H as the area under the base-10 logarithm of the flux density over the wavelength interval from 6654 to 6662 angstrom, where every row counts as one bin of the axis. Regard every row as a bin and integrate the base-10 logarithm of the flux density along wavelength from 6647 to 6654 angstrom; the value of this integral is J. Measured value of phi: 1.14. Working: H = 7.38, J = 6.5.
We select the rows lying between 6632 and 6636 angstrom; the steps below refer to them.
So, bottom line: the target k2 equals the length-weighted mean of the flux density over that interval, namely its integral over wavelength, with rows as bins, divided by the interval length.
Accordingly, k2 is 7.96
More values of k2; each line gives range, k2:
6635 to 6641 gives 8.10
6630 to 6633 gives 7.89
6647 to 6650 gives 8.37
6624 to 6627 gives 8.30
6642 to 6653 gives 8.28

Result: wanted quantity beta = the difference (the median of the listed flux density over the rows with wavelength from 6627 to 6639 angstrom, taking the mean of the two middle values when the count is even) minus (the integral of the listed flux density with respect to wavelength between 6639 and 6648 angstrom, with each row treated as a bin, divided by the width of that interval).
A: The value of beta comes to -0.12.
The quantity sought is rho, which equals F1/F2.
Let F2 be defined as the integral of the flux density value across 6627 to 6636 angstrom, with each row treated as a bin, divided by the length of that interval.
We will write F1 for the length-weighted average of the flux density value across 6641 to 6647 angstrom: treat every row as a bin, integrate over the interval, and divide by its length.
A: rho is 1.02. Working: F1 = 8.16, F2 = 7.98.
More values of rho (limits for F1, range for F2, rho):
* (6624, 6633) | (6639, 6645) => 1.00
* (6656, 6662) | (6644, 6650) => 1.00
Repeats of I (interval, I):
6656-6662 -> 70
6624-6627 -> 69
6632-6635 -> 63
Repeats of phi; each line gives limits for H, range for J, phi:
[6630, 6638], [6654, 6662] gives 0.98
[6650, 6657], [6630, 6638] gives 0.90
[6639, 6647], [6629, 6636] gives 1.15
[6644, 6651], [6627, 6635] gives 0.89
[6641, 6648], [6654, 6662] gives 0.87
